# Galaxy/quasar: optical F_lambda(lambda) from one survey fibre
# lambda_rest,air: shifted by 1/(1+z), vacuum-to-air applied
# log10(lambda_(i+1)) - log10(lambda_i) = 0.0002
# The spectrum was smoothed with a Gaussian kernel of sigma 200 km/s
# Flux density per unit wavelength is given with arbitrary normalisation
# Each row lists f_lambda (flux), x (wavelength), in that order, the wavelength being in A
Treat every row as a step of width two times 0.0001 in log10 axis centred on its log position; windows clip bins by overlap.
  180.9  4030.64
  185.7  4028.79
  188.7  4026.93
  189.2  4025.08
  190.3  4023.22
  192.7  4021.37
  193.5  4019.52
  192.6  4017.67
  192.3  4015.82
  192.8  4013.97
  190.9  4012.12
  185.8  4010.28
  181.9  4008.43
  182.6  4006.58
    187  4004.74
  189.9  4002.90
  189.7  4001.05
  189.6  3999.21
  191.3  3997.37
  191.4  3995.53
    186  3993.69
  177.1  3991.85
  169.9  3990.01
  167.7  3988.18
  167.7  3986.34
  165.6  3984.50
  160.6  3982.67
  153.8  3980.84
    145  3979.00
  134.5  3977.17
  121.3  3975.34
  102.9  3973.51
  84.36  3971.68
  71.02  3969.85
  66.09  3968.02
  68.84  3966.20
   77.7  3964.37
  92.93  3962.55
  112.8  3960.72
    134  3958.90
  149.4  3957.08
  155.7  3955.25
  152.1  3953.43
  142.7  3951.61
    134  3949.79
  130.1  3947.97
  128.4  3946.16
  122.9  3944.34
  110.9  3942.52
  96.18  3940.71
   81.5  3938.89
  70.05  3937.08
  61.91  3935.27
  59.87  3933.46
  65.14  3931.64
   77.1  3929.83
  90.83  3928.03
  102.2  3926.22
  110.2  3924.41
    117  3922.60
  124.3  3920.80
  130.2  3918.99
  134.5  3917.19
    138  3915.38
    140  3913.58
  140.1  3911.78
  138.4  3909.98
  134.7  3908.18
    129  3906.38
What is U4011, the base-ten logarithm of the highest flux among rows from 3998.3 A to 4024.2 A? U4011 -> 2.29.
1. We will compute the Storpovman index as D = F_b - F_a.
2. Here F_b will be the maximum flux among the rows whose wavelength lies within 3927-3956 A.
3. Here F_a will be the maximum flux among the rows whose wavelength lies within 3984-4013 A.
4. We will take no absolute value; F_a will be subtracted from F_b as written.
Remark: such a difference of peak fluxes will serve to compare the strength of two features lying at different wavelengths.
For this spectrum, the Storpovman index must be -36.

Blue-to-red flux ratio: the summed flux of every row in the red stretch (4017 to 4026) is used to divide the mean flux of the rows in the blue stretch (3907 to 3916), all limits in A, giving 0.144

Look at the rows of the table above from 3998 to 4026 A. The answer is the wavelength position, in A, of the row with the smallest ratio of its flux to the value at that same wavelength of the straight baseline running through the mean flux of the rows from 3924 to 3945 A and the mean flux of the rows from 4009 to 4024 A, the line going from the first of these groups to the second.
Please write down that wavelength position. 4025.08 A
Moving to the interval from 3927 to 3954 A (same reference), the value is 3933.46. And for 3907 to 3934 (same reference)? 3933.46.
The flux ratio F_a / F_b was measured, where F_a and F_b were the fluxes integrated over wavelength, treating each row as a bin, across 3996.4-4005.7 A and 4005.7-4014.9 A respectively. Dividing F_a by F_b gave 1.0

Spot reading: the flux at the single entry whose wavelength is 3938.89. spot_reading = 81.5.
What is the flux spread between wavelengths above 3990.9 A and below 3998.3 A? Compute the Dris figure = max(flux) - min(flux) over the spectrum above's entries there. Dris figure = 14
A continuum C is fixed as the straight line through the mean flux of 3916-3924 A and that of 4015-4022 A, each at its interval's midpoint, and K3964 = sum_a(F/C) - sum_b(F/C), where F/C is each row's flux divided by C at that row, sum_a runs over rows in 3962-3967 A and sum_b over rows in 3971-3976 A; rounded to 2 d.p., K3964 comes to -0.36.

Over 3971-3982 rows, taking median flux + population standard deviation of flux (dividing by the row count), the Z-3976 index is 152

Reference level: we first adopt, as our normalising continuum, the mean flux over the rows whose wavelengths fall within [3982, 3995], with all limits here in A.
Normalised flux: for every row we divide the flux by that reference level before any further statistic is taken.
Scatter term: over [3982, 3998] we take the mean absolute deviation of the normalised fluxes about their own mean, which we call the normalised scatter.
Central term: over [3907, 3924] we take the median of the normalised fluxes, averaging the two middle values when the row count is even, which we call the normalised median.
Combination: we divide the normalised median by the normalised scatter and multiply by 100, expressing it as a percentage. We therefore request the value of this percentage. 1354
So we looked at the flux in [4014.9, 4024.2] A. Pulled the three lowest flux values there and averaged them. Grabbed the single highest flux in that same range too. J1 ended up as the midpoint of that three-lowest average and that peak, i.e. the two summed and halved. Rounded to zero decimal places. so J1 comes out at 193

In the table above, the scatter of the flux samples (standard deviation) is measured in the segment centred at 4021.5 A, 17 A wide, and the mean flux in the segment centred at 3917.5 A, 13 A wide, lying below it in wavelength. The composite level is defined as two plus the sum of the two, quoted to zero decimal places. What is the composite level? 136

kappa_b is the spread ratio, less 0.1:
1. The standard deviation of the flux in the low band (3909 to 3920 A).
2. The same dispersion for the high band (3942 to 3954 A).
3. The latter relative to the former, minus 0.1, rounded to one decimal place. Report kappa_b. 3.4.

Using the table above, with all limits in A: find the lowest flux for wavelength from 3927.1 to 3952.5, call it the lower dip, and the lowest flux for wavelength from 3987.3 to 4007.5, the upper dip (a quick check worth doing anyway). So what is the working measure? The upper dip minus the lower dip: 108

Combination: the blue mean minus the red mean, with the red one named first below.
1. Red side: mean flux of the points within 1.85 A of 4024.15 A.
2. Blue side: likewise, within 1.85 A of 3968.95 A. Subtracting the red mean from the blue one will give -121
